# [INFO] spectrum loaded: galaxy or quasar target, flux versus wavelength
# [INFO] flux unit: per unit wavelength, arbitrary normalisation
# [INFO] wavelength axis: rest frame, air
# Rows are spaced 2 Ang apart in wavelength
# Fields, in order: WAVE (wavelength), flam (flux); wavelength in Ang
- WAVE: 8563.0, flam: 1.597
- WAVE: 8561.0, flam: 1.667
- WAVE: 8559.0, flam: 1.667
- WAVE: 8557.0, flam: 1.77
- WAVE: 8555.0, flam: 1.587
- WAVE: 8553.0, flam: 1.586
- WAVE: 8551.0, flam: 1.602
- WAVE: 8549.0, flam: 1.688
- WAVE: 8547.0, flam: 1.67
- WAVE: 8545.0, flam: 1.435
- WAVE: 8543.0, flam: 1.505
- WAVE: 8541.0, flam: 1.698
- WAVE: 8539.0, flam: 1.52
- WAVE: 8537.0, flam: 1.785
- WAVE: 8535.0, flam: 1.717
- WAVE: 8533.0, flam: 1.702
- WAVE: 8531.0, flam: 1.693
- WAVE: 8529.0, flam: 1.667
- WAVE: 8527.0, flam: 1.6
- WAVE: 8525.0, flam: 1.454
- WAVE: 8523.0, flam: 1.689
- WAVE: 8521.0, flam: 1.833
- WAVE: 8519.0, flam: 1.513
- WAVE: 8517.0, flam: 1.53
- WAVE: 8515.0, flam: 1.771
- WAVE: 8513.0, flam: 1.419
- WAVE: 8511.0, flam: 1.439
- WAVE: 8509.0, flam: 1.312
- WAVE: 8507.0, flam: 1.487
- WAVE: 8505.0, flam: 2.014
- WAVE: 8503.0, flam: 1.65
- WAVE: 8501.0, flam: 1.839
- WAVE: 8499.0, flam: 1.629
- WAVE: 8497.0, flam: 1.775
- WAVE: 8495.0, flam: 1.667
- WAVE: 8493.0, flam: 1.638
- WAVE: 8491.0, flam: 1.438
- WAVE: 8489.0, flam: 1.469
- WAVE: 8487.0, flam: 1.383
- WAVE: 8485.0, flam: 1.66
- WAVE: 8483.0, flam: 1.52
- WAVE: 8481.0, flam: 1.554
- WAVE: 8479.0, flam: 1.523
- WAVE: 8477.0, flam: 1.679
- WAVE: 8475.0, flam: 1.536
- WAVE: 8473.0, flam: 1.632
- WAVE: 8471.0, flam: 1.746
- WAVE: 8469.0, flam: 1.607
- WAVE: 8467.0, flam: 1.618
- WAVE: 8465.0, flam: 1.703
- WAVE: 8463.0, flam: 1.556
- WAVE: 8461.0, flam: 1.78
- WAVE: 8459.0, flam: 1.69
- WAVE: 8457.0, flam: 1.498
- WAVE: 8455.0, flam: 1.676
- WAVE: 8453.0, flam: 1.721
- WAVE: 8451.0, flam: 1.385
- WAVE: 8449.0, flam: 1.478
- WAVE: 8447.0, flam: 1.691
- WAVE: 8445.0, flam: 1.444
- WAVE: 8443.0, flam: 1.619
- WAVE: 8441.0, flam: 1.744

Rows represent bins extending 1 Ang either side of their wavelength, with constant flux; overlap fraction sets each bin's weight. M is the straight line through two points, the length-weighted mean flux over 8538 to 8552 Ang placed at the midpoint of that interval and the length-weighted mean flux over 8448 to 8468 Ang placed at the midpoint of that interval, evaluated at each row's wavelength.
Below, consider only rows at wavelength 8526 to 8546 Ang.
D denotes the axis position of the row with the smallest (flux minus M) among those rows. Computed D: 8545.0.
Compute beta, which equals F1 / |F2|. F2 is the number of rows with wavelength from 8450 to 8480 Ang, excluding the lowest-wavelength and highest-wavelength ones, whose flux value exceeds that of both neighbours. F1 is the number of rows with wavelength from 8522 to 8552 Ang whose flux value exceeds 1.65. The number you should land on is 1.8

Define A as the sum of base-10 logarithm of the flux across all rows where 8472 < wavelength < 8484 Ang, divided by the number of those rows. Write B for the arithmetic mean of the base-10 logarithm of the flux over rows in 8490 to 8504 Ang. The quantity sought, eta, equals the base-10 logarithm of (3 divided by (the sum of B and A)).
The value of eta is 0.858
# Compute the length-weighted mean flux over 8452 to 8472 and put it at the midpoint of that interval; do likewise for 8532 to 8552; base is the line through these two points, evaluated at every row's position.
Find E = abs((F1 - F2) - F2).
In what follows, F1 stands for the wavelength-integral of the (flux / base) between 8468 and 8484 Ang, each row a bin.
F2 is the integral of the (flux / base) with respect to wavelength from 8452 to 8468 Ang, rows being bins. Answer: 16.4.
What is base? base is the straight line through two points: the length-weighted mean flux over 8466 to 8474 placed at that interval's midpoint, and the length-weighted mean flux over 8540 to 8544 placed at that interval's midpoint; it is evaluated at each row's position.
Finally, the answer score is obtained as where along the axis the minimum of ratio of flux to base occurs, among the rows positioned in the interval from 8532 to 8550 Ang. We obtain 8545.0 Ang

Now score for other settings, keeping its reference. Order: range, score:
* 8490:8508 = 8491.0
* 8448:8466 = 8451.0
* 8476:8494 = 8487.0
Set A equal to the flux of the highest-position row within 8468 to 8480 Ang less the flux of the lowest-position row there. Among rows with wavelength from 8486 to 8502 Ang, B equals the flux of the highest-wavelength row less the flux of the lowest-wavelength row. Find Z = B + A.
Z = 0.4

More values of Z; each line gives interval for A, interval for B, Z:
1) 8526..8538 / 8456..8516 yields 0.5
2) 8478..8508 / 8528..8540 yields -0.2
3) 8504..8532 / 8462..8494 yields -0.2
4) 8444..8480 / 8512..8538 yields 0.4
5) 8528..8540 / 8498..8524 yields -0.1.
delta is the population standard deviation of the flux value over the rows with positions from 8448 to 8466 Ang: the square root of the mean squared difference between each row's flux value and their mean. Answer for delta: 0.13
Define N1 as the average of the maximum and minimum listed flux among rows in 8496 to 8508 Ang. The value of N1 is 1.75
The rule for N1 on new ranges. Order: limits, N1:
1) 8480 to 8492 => 1.52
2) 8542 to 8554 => 1.56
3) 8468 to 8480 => 1.63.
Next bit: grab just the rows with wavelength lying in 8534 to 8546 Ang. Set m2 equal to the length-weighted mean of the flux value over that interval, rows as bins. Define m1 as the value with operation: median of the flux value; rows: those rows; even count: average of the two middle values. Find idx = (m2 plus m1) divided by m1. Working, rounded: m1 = 1.61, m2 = 1.61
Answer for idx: 2.001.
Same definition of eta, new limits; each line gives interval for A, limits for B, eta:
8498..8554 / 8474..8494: 0.880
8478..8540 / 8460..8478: 0.852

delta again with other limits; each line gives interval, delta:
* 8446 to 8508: 0.13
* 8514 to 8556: 0.11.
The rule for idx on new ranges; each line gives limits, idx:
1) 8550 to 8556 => 2.003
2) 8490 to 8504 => 2.007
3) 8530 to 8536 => 2.001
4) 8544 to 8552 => 1.977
